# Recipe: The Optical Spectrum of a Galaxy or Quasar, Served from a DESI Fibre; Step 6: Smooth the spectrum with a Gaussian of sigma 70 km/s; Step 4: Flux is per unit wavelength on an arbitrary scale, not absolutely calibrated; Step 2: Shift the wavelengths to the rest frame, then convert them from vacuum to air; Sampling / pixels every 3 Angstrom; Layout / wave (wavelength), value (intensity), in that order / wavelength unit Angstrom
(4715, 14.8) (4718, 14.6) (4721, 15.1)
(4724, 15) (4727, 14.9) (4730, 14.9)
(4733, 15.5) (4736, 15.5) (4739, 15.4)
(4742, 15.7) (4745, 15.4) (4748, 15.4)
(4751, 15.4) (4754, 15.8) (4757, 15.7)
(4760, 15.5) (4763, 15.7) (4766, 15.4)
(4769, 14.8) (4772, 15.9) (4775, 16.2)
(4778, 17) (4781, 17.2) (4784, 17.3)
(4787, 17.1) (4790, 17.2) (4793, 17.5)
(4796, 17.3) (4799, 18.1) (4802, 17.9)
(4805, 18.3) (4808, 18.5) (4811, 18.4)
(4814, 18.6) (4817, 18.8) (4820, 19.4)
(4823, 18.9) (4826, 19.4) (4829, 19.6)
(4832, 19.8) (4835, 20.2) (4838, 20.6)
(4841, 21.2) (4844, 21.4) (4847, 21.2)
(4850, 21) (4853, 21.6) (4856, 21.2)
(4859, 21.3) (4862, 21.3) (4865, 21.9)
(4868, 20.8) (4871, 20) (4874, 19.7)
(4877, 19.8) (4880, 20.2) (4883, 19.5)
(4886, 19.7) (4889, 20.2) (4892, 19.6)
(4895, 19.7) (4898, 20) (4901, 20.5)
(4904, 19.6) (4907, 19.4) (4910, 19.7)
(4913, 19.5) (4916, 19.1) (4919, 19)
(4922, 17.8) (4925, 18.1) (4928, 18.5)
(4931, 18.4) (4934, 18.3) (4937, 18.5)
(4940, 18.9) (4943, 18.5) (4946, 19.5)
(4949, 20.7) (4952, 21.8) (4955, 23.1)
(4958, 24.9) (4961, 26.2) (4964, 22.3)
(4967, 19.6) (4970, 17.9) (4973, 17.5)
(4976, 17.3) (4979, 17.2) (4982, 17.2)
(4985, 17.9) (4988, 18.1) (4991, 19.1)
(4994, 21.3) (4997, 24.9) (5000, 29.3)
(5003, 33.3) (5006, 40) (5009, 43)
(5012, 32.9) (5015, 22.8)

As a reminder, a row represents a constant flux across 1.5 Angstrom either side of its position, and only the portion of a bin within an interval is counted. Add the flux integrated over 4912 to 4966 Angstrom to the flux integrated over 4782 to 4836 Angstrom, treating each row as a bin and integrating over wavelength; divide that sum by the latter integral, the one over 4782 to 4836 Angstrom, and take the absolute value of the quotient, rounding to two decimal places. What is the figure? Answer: 2.09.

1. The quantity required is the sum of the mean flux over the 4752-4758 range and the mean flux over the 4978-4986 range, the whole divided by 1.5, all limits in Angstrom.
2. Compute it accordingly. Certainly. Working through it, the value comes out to 22.1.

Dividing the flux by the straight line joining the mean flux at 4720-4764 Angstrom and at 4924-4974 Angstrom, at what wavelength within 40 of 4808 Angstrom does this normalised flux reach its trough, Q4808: 4769 Angstrom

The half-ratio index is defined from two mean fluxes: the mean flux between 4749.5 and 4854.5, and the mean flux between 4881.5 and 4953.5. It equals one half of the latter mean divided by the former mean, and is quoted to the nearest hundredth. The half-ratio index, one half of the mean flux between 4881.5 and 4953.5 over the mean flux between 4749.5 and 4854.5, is 0.53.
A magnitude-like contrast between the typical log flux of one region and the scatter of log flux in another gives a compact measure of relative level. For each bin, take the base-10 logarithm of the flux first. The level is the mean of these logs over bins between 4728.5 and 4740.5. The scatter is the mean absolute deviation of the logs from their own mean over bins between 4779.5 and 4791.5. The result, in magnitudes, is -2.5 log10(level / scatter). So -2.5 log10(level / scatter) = -7.4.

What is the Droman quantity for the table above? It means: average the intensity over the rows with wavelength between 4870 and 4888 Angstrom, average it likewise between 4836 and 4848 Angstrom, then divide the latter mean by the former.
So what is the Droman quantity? 1.06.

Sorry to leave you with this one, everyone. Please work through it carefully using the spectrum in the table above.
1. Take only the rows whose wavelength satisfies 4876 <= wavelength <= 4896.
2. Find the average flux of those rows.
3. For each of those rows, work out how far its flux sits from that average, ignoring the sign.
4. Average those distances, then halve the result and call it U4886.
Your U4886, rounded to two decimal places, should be 0.11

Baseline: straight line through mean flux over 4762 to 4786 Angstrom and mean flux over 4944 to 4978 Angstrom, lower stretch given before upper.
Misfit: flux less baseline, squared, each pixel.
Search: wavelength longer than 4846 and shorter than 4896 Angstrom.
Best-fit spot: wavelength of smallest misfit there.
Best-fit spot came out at 4892 Angstrom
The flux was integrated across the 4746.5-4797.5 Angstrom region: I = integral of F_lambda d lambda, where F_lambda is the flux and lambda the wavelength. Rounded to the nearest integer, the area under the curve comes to 829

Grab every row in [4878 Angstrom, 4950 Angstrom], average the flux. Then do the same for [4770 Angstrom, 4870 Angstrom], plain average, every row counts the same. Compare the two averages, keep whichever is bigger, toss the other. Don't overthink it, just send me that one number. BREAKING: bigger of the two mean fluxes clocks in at 19.3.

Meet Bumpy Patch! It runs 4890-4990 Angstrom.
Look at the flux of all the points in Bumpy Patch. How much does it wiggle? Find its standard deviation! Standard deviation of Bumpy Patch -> 2.1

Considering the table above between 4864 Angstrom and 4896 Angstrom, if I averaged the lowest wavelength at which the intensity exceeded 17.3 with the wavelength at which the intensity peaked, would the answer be 4865.0 Angstrom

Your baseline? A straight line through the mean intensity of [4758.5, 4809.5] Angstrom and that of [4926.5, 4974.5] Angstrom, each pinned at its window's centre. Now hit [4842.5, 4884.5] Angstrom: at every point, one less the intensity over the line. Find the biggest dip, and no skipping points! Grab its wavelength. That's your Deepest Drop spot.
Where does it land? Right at 4883 Angstrom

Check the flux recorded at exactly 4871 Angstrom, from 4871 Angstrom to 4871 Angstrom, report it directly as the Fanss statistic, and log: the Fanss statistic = 20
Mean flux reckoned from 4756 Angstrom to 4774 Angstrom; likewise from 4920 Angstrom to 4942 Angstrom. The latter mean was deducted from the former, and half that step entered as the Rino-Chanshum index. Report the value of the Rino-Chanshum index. -1.4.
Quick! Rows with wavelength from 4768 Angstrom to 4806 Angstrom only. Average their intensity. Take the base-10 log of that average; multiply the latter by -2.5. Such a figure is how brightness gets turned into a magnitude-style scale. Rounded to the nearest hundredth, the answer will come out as -3.08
